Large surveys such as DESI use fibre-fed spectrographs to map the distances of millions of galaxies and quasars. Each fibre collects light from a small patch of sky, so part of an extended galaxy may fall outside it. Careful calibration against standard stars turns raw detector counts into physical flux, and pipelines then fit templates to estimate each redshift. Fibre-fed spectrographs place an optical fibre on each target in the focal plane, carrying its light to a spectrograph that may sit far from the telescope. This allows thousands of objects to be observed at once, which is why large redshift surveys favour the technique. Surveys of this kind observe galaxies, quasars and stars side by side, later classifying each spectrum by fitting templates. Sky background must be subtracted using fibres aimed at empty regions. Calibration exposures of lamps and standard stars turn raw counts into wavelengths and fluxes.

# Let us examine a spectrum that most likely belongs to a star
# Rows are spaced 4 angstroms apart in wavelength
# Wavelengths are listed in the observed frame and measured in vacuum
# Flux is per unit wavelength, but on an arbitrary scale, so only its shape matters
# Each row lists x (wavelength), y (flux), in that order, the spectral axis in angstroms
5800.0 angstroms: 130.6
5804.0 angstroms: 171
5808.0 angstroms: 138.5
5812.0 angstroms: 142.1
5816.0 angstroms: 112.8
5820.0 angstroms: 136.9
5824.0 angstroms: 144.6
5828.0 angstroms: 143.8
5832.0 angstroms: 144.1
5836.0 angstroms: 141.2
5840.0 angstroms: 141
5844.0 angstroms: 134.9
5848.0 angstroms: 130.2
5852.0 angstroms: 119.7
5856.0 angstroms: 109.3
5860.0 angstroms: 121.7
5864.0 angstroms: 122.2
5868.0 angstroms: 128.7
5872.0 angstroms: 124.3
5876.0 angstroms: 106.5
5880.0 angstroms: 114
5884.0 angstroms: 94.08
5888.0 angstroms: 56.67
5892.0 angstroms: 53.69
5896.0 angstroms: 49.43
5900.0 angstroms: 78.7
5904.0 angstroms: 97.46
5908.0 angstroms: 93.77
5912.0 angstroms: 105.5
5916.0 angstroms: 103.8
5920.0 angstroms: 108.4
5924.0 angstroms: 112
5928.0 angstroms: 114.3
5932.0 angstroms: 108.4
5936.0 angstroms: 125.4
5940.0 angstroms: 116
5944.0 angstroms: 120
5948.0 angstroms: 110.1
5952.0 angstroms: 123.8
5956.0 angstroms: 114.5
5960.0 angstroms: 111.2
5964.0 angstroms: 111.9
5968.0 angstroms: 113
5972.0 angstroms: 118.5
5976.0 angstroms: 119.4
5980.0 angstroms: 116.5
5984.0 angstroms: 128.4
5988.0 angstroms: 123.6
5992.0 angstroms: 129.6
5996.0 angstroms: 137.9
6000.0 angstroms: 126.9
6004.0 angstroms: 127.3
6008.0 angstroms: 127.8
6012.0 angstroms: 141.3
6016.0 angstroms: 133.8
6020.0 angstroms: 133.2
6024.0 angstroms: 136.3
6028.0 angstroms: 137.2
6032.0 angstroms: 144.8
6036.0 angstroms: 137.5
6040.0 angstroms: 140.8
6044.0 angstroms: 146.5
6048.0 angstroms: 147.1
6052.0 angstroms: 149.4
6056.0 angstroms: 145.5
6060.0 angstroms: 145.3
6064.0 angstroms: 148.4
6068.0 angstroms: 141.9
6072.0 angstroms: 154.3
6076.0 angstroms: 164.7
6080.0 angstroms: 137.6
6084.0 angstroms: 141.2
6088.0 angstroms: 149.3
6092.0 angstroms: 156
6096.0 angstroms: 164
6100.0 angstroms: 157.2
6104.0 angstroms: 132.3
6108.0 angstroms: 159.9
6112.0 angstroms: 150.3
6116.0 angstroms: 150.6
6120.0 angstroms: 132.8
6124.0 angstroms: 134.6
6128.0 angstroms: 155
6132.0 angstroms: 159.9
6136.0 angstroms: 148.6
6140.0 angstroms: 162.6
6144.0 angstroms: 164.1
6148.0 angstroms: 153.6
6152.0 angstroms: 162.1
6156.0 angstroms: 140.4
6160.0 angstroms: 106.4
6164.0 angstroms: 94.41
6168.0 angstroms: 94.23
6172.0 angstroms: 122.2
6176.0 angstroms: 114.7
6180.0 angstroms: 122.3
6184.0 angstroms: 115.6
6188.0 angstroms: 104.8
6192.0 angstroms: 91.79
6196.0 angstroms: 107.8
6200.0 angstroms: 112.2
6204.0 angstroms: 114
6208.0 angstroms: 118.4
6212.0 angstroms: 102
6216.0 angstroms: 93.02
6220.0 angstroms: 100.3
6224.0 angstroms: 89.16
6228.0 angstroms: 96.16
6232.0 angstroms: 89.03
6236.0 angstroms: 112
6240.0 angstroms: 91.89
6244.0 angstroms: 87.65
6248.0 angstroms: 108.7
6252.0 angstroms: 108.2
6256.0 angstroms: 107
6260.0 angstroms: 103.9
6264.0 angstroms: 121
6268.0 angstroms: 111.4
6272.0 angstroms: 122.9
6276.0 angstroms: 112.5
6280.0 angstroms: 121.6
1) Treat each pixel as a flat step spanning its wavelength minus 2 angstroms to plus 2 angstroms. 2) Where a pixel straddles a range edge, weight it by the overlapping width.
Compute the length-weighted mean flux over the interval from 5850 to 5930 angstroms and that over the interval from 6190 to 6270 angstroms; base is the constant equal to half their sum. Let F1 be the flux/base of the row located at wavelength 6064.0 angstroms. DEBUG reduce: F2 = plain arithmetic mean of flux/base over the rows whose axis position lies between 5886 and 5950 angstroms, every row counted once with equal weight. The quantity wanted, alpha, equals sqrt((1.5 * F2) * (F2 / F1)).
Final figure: 0.97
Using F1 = 1.45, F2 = 1.0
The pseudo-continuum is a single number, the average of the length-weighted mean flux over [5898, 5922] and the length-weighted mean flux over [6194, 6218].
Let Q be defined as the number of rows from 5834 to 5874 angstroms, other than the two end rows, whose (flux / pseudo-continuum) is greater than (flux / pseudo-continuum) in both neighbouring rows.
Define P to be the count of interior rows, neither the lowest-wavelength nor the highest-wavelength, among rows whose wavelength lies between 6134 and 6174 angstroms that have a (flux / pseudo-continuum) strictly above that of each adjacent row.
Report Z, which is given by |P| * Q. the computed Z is 2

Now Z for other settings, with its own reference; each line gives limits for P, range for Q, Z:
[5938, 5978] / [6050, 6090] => 4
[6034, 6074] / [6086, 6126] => 6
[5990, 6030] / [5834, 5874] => 2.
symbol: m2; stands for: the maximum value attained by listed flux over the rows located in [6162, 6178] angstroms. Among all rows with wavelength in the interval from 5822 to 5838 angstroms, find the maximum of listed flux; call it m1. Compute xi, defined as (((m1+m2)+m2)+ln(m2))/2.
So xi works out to 197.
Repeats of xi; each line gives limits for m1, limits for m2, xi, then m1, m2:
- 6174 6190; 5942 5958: 187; 122.3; 123.8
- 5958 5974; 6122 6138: 222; 118.5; 159.9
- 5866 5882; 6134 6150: 231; 128.7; 164.1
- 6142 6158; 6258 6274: 207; 164.1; 122.9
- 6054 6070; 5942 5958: 200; 148.4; 123.8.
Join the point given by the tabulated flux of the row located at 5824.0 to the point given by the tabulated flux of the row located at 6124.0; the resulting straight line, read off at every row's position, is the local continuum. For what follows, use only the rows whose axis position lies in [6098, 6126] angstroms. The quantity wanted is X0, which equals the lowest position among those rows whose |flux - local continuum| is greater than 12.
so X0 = 6100.0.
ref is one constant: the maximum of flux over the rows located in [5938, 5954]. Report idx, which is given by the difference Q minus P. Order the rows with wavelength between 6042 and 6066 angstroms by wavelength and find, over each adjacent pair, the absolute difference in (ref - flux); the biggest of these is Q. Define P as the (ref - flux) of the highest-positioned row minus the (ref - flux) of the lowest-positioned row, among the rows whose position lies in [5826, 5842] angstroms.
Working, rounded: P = 3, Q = 4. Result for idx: 1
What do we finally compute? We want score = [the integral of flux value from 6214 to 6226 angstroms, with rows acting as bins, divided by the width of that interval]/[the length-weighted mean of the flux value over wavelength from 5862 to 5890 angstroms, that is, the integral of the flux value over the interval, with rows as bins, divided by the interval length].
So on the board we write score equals 0.88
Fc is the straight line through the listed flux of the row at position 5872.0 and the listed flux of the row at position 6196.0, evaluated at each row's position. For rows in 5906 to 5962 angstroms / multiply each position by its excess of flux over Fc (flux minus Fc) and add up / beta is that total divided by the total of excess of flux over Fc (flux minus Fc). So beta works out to 5923.6 angstroms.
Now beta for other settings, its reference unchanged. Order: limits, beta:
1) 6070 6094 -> 6081.8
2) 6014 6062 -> 6040.9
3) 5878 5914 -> 5895.1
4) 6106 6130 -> 6117.2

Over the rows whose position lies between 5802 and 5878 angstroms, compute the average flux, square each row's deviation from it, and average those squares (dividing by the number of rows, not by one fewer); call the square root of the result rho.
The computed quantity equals 15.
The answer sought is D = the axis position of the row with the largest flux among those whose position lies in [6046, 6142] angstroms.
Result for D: 6076.0 angstroms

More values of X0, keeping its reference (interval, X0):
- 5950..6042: 5952.0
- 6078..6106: 6088.0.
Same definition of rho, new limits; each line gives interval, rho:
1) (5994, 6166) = 14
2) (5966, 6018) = 8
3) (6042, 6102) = 8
